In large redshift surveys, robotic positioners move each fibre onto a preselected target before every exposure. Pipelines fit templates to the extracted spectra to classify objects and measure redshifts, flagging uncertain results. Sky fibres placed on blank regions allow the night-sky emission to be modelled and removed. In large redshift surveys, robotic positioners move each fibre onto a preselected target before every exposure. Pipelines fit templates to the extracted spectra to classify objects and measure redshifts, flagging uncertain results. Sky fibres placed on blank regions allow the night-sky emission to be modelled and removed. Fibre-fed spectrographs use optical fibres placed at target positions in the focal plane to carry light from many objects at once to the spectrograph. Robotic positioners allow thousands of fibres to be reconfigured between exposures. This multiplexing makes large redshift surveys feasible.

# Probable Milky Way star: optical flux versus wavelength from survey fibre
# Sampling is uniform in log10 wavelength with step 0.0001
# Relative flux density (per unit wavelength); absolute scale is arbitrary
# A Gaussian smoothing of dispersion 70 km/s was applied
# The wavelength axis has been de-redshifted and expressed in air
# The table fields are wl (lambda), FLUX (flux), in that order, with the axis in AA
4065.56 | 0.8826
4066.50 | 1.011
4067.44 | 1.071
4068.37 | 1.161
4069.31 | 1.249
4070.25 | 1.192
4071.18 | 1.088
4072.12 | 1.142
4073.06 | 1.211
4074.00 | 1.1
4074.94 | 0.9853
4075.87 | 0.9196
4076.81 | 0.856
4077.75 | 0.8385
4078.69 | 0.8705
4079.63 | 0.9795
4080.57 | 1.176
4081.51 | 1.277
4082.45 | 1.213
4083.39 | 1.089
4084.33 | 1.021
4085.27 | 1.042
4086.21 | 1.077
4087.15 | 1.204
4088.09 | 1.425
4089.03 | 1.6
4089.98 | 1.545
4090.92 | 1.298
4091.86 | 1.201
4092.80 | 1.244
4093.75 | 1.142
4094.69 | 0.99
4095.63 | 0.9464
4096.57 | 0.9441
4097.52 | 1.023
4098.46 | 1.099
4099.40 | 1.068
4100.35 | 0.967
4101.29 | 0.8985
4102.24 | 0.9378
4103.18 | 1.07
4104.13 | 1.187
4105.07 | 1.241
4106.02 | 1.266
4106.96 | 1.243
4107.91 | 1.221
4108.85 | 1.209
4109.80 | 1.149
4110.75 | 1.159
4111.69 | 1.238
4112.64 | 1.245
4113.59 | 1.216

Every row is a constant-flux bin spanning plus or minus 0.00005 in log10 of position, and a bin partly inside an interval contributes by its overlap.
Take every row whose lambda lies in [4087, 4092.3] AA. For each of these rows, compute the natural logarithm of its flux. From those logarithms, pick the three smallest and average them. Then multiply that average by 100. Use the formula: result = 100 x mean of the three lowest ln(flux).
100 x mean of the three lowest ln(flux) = 21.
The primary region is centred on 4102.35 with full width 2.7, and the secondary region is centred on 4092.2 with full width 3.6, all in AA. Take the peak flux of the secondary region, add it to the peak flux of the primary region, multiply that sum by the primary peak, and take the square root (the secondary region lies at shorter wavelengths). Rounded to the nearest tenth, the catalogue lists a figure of 1.6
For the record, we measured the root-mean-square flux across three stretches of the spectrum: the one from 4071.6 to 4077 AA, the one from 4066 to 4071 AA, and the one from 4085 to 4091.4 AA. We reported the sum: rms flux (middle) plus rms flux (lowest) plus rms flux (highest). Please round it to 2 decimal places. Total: 3.51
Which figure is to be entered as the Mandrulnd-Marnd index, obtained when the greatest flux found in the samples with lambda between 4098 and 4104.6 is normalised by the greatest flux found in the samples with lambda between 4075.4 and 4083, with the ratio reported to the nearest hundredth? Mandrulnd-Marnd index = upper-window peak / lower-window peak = 0.93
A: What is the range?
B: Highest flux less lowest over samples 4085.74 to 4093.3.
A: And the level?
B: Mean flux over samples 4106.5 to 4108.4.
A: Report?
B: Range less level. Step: -0.71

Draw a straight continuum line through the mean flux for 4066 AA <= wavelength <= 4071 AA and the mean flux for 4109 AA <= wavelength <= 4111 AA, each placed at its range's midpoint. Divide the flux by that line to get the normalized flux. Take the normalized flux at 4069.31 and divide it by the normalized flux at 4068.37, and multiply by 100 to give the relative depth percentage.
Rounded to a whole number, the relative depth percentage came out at 108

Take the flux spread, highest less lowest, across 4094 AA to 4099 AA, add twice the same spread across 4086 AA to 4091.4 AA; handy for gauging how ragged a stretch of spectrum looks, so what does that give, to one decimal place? 1.2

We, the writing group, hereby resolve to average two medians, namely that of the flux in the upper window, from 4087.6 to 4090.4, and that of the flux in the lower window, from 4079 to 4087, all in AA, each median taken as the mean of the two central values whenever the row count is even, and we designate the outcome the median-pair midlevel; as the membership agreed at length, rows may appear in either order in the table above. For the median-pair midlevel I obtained 1.31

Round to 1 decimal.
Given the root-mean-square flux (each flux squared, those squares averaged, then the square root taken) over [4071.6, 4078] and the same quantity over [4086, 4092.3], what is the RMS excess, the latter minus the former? 0.3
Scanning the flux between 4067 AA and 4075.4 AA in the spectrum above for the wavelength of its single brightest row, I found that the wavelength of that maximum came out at 4069.31 AA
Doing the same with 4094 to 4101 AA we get 4098.46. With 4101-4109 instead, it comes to 4106.02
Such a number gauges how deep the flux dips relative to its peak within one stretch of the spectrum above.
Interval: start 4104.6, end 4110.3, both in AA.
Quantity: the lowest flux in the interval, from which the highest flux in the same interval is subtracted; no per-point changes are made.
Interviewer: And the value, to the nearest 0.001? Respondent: -0.117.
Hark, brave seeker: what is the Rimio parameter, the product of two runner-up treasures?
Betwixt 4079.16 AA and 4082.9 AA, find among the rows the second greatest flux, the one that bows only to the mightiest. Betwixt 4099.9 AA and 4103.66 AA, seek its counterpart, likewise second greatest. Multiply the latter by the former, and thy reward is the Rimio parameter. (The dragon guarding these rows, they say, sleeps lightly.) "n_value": 1.2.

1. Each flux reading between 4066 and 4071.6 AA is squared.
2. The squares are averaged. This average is 1.28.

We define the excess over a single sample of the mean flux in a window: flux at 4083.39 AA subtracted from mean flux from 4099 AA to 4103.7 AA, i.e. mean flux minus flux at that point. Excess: -0.10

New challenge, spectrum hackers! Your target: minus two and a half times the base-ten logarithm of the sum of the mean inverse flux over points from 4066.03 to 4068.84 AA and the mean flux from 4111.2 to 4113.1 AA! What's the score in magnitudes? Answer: -0.841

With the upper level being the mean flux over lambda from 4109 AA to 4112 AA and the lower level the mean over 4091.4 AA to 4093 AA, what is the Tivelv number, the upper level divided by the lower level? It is 0.97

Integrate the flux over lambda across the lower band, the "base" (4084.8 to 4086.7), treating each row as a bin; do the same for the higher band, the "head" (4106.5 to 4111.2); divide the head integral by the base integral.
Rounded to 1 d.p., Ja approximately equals 2.8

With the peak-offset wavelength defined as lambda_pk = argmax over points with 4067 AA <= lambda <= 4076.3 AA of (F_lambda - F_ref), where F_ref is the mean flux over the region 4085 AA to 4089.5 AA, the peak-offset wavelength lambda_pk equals 4069.31 AA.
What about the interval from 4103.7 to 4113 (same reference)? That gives 4106.02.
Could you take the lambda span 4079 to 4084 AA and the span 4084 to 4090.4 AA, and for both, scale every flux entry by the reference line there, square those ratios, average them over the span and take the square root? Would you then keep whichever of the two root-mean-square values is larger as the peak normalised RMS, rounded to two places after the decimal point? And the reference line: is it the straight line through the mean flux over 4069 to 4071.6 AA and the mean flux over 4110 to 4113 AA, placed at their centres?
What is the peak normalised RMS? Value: 1.09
